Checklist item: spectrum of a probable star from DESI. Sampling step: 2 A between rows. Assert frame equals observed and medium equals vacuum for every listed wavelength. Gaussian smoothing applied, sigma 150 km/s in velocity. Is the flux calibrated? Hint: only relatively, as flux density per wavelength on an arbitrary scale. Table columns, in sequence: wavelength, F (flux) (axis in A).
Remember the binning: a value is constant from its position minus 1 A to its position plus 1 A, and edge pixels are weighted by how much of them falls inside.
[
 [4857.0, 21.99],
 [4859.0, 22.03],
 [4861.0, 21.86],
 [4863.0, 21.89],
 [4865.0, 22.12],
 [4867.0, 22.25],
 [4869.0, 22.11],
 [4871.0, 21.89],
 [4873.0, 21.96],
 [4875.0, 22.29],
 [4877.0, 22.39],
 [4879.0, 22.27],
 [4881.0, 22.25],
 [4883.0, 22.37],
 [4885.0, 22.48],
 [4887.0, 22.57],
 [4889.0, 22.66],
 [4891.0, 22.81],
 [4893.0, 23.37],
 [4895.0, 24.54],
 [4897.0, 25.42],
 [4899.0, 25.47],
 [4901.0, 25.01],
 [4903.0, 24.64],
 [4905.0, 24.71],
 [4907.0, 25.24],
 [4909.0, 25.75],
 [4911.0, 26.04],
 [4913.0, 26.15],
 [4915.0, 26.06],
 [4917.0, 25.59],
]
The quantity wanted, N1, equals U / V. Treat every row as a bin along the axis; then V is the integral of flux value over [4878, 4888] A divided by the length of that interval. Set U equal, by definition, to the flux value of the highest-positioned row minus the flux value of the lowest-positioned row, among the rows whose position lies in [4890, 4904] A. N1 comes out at 0.082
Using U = 1.8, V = 22.4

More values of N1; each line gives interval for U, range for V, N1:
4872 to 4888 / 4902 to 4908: 0.025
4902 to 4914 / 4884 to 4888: 0.067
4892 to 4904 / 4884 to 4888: 0.056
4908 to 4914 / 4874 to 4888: 0.018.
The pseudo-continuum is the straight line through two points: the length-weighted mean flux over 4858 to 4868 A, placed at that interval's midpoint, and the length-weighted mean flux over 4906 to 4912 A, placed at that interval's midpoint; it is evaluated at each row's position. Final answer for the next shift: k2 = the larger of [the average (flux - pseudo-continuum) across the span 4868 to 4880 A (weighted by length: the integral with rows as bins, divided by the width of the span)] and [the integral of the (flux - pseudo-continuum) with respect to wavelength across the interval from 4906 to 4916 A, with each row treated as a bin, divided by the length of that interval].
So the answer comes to 0.01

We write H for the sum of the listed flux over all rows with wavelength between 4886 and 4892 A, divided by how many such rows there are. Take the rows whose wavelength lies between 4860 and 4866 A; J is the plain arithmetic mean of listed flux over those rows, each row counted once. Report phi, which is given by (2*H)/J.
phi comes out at 2.07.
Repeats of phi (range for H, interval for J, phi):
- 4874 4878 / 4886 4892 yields 1.97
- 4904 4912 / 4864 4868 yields 2.29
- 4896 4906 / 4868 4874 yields 2.28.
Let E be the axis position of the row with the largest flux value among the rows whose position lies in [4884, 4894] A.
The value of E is 4893.0 A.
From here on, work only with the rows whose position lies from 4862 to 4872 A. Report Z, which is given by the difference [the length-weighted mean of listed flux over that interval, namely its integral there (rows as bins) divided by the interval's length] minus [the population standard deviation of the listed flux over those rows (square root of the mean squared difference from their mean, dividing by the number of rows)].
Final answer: 21.9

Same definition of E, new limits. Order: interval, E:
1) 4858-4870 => 4867.0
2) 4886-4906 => 4899.0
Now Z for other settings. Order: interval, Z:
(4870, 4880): 22.0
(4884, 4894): 22.5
